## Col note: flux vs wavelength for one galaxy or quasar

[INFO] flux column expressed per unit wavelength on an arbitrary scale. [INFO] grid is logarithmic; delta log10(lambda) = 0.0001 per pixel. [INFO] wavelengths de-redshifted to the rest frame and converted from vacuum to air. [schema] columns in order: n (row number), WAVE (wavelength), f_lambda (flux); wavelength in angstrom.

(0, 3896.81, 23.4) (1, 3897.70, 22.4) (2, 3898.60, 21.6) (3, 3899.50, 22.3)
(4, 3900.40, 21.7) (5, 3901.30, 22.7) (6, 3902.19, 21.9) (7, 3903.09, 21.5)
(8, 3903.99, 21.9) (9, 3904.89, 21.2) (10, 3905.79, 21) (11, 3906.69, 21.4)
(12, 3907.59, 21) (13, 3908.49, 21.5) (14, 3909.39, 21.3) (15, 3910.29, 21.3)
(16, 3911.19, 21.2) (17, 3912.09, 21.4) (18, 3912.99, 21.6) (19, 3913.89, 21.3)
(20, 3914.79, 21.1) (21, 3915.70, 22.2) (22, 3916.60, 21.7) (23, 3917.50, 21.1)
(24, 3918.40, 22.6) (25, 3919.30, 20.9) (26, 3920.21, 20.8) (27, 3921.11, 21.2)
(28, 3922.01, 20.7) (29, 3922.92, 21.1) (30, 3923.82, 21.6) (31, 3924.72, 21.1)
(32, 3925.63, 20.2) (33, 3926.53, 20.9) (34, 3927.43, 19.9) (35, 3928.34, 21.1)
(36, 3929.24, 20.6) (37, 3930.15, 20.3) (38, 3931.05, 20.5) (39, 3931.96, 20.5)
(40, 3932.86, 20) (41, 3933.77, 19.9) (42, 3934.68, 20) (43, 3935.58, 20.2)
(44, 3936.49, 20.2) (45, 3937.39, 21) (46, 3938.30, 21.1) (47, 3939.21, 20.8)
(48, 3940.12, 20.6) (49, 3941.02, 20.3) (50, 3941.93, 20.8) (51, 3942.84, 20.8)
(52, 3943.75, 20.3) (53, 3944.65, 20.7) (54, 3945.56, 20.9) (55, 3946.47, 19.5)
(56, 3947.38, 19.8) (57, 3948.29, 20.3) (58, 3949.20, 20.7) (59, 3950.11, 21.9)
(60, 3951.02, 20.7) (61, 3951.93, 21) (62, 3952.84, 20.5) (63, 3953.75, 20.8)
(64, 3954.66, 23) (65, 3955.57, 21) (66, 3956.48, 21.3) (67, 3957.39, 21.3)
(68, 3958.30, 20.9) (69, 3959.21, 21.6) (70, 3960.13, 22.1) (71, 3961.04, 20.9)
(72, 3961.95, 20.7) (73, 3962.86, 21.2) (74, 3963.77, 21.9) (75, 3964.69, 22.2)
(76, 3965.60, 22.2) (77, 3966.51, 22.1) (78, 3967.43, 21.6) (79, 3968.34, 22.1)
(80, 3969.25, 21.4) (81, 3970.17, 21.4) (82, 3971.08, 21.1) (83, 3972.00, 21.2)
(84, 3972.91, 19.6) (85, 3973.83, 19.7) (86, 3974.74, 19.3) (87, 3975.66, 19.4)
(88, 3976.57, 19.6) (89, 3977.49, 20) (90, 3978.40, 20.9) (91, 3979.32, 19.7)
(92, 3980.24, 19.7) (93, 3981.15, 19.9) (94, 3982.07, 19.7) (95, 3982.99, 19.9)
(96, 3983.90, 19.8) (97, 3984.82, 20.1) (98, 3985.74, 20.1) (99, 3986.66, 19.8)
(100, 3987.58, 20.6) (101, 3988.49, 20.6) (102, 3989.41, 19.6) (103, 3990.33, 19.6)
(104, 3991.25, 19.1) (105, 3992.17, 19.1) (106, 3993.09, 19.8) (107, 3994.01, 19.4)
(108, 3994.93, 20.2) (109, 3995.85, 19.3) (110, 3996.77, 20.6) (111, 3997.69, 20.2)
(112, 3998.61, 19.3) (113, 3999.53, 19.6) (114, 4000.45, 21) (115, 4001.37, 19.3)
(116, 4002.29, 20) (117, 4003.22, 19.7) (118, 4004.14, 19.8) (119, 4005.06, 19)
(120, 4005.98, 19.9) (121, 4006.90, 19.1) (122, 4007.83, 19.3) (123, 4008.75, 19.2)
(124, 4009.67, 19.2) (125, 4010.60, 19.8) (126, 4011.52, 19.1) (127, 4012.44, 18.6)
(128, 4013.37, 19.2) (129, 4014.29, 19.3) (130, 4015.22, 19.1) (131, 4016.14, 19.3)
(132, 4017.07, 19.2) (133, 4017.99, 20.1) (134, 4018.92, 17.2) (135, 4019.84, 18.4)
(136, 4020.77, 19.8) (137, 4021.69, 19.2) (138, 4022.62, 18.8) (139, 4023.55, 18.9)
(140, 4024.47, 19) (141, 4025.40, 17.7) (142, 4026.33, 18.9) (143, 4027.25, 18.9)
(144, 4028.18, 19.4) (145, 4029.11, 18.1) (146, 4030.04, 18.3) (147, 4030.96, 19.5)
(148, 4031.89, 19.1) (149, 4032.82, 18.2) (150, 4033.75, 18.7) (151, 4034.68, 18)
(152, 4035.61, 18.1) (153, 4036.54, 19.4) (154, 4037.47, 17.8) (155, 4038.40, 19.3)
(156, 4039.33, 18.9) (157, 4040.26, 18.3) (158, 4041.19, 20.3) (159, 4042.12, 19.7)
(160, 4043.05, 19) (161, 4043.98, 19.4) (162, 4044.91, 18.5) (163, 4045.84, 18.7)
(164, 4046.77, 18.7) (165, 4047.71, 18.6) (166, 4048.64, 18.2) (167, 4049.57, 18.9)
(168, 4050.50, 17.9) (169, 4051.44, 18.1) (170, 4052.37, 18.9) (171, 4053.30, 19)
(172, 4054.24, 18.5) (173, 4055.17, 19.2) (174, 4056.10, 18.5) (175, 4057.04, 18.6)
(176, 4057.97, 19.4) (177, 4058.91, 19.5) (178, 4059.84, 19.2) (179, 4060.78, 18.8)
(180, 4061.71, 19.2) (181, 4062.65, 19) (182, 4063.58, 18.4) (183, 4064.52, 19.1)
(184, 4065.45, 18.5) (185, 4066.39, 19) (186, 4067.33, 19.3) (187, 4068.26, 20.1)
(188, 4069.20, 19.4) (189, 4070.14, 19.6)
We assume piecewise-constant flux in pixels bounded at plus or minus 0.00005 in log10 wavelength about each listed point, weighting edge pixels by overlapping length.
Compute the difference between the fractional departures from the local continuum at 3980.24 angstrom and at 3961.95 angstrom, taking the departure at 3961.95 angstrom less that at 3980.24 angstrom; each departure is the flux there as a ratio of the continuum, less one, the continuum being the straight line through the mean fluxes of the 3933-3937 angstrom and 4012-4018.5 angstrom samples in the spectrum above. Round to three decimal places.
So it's 0.041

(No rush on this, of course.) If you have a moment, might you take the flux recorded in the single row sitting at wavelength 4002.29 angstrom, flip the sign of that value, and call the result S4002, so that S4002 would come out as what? -20.0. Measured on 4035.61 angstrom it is -18.1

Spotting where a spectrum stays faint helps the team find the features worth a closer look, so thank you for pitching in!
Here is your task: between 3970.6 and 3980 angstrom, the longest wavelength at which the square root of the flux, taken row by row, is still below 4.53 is 3979.32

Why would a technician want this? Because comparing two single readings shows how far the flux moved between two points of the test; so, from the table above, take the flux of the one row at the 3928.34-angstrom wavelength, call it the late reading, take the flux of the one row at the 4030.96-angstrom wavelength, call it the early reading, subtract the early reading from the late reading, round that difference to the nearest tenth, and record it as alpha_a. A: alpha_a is 1.6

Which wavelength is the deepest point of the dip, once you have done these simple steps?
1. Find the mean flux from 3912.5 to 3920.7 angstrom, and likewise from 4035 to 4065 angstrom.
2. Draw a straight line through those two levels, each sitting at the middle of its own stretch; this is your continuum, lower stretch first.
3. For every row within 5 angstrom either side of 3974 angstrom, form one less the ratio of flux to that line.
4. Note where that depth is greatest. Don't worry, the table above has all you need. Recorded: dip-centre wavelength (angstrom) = 3974.74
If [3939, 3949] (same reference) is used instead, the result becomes 3946.47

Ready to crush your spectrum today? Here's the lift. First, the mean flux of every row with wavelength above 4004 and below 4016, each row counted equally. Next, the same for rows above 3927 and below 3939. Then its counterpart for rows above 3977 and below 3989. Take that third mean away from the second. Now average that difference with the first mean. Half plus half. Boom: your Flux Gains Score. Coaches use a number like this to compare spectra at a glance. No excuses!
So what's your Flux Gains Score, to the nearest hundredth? 9.81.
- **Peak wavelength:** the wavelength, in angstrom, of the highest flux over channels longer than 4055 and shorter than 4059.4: 4058.91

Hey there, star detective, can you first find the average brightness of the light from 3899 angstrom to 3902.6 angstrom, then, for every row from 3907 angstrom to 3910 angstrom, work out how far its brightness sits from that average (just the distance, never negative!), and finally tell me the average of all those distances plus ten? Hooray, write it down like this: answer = 10.9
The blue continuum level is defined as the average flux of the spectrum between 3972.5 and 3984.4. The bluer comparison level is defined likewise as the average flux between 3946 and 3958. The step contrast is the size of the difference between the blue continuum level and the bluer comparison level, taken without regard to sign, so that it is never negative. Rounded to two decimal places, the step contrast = 1.12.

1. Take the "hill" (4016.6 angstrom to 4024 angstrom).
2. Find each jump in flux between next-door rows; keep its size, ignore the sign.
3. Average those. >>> 1.1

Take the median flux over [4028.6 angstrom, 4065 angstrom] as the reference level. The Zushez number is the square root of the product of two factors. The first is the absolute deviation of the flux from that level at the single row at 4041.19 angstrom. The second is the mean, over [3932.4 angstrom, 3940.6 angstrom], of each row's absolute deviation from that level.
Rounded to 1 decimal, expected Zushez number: 1.6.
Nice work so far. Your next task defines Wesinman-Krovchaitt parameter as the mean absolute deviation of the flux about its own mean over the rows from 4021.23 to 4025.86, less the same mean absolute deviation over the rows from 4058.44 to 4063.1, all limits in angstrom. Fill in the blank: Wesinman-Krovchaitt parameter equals 0.22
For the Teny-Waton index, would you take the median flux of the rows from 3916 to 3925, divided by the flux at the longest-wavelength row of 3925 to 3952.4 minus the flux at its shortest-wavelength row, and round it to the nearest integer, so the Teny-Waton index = 26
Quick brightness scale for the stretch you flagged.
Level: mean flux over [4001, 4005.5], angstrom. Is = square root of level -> 4.42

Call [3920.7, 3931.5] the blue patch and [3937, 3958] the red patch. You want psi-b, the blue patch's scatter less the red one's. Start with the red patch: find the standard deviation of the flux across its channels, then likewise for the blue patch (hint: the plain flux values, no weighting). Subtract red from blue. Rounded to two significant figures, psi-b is -0.20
